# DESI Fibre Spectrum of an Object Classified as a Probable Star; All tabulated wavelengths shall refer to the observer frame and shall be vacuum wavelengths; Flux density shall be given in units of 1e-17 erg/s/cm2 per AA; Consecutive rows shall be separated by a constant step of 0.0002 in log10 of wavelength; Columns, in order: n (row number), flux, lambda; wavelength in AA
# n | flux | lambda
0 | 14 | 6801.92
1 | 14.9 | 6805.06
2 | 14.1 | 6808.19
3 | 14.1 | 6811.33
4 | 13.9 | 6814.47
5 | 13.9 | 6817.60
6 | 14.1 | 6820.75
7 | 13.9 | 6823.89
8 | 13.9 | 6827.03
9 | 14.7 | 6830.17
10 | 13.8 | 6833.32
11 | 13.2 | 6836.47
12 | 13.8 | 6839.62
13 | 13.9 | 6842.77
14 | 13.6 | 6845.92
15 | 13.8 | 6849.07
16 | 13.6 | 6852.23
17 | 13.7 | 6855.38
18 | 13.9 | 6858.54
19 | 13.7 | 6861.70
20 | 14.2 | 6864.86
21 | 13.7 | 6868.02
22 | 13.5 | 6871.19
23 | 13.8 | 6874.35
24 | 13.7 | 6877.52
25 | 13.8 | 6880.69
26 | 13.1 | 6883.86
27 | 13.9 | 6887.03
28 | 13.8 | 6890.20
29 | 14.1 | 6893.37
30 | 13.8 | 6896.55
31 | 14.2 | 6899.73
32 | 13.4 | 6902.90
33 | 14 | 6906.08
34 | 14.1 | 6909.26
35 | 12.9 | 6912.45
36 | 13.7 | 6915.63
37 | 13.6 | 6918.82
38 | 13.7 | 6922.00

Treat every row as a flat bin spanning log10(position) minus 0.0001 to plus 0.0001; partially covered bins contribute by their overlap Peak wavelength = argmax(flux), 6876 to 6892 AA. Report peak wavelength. 6887.03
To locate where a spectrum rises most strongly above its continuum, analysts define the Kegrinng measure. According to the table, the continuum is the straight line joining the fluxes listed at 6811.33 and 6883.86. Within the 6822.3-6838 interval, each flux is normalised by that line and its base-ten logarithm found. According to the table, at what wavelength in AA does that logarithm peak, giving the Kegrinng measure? 6830.17 AA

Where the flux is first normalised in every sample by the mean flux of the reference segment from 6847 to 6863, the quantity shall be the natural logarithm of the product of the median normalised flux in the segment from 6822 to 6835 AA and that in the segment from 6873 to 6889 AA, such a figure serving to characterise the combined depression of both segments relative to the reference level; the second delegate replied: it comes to 0.016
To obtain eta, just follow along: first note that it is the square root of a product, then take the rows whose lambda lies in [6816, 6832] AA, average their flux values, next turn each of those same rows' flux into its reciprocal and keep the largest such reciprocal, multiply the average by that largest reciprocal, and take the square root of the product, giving 1.007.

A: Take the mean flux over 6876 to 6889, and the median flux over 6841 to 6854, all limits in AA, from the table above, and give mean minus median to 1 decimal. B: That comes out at -0.1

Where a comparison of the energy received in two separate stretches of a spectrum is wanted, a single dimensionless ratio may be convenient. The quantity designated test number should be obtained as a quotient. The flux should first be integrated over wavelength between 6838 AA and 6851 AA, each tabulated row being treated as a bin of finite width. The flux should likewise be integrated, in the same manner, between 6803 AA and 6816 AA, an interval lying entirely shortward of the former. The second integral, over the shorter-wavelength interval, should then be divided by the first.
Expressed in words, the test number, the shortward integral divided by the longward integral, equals 1.03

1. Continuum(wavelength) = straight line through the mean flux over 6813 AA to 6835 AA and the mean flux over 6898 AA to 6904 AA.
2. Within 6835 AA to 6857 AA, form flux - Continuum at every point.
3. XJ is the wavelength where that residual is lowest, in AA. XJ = 6836.47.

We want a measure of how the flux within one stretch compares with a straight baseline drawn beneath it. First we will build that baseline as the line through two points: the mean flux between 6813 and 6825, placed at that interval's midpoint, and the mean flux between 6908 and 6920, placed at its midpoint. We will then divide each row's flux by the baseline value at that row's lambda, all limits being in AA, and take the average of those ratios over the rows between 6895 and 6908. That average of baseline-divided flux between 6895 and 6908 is 1.02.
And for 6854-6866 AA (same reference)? 1.01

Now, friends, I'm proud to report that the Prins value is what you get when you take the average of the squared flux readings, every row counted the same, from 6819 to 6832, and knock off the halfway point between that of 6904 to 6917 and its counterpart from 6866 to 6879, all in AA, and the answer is 13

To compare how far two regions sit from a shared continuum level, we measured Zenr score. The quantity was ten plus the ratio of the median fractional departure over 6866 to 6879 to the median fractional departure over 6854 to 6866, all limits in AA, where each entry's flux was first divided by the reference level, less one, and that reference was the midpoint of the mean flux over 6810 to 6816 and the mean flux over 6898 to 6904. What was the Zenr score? 12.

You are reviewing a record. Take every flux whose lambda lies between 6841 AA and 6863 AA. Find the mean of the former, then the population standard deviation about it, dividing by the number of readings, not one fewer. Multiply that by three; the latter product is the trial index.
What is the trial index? 0.35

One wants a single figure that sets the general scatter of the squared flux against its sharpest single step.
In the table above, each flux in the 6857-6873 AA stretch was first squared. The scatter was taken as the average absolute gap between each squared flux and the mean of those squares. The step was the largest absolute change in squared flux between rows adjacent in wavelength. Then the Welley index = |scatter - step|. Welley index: 8.4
